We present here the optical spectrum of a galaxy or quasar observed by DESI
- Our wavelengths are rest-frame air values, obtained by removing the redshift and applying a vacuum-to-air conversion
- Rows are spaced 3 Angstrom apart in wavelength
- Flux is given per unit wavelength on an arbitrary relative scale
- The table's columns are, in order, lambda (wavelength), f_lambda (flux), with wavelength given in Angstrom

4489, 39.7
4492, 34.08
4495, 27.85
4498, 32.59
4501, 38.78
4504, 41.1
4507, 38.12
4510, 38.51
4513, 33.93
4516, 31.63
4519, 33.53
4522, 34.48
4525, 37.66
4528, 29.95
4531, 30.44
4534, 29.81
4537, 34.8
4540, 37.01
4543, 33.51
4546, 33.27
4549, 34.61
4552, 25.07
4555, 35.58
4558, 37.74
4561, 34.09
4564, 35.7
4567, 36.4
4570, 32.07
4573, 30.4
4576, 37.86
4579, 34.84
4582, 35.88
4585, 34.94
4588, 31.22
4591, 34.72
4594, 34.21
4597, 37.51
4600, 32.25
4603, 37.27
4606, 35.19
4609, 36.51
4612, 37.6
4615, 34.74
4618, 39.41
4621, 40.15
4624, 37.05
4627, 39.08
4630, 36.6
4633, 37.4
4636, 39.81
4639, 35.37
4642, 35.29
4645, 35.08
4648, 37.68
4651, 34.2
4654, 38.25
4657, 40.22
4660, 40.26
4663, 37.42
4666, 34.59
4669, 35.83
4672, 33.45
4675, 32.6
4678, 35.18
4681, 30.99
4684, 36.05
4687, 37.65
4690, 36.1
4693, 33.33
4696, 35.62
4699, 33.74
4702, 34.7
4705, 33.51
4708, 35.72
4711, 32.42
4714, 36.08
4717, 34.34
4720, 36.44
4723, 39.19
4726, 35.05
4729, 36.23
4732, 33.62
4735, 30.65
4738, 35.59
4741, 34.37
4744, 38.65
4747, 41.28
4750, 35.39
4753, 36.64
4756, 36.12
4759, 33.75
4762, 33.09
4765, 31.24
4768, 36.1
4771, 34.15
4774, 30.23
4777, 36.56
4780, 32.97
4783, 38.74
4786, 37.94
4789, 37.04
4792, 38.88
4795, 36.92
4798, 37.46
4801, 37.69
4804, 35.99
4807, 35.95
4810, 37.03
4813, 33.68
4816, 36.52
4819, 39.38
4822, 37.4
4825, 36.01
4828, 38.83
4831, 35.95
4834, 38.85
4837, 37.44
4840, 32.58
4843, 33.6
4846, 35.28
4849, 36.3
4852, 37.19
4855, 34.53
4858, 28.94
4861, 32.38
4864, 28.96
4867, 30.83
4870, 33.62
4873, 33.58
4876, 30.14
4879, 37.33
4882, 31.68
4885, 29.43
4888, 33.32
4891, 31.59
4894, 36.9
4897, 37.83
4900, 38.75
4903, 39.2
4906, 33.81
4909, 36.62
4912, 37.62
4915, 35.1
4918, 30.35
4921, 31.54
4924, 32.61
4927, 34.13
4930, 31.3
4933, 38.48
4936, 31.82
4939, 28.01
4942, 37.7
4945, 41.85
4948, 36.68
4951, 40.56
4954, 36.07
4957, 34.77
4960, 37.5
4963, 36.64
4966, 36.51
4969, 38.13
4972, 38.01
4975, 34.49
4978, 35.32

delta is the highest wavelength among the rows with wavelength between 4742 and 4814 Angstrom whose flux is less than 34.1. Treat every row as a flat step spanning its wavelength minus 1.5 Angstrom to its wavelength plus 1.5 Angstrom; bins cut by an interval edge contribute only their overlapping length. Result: 4813 Angstrom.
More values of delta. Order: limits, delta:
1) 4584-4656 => 4600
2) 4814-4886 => 4885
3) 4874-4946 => 4939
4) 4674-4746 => 4735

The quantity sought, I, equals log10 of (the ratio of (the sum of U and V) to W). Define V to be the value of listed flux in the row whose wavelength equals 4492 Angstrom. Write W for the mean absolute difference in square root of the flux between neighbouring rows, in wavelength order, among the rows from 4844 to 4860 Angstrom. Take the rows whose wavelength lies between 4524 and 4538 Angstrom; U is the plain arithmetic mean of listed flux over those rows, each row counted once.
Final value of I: 2.48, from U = 33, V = 34.08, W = 0.22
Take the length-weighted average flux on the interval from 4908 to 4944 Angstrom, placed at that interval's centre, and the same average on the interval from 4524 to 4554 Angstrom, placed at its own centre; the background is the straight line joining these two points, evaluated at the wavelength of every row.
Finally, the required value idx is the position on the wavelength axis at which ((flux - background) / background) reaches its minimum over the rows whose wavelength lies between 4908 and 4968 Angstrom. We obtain 4939 Angstrom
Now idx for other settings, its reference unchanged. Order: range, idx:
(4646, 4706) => 4681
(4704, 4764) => 4735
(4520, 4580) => 4552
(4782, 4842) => 4840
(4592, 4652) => 4600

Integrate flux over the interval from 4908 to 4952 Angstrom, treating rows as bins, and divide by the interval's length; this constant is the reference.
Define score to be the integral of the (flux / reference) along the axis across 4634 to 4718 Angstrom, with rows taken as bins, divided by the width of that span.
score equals 1.02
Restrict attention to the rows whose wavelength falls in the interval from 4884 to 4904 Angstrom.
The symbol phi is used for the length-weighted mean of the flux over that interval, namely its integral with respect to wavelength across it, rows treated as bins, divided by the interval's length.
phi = 35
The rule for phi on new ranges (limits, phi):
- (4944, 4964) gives 38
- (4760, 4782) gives 34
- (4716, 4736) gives 35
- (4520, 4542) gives 33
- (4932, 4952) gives 36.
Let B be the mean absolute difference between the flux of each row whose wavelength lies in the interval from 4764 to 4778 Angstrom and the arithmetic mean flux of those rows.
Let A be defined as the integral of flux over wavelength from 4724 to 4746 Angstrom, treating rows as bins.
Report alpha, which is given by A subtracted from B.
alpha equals -770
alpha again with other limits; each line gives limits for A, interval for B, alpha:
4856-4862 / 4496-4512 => -183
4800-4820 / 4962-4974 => -729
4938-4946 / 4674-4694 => -286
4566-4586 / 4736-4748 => -689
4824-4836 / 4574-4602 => -448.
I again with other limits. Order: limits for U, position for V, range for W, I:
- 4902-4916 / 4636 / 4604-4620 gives 2.57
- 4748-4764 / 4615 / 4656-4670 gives 2.69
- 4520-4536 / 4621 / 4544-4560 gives 2.14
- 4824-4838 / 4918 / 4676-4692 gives 2.41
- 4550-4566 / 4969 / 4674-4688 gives 2.40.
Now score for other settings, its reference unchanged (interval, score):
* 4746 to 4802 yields 1.03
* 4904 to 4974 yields 1.02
